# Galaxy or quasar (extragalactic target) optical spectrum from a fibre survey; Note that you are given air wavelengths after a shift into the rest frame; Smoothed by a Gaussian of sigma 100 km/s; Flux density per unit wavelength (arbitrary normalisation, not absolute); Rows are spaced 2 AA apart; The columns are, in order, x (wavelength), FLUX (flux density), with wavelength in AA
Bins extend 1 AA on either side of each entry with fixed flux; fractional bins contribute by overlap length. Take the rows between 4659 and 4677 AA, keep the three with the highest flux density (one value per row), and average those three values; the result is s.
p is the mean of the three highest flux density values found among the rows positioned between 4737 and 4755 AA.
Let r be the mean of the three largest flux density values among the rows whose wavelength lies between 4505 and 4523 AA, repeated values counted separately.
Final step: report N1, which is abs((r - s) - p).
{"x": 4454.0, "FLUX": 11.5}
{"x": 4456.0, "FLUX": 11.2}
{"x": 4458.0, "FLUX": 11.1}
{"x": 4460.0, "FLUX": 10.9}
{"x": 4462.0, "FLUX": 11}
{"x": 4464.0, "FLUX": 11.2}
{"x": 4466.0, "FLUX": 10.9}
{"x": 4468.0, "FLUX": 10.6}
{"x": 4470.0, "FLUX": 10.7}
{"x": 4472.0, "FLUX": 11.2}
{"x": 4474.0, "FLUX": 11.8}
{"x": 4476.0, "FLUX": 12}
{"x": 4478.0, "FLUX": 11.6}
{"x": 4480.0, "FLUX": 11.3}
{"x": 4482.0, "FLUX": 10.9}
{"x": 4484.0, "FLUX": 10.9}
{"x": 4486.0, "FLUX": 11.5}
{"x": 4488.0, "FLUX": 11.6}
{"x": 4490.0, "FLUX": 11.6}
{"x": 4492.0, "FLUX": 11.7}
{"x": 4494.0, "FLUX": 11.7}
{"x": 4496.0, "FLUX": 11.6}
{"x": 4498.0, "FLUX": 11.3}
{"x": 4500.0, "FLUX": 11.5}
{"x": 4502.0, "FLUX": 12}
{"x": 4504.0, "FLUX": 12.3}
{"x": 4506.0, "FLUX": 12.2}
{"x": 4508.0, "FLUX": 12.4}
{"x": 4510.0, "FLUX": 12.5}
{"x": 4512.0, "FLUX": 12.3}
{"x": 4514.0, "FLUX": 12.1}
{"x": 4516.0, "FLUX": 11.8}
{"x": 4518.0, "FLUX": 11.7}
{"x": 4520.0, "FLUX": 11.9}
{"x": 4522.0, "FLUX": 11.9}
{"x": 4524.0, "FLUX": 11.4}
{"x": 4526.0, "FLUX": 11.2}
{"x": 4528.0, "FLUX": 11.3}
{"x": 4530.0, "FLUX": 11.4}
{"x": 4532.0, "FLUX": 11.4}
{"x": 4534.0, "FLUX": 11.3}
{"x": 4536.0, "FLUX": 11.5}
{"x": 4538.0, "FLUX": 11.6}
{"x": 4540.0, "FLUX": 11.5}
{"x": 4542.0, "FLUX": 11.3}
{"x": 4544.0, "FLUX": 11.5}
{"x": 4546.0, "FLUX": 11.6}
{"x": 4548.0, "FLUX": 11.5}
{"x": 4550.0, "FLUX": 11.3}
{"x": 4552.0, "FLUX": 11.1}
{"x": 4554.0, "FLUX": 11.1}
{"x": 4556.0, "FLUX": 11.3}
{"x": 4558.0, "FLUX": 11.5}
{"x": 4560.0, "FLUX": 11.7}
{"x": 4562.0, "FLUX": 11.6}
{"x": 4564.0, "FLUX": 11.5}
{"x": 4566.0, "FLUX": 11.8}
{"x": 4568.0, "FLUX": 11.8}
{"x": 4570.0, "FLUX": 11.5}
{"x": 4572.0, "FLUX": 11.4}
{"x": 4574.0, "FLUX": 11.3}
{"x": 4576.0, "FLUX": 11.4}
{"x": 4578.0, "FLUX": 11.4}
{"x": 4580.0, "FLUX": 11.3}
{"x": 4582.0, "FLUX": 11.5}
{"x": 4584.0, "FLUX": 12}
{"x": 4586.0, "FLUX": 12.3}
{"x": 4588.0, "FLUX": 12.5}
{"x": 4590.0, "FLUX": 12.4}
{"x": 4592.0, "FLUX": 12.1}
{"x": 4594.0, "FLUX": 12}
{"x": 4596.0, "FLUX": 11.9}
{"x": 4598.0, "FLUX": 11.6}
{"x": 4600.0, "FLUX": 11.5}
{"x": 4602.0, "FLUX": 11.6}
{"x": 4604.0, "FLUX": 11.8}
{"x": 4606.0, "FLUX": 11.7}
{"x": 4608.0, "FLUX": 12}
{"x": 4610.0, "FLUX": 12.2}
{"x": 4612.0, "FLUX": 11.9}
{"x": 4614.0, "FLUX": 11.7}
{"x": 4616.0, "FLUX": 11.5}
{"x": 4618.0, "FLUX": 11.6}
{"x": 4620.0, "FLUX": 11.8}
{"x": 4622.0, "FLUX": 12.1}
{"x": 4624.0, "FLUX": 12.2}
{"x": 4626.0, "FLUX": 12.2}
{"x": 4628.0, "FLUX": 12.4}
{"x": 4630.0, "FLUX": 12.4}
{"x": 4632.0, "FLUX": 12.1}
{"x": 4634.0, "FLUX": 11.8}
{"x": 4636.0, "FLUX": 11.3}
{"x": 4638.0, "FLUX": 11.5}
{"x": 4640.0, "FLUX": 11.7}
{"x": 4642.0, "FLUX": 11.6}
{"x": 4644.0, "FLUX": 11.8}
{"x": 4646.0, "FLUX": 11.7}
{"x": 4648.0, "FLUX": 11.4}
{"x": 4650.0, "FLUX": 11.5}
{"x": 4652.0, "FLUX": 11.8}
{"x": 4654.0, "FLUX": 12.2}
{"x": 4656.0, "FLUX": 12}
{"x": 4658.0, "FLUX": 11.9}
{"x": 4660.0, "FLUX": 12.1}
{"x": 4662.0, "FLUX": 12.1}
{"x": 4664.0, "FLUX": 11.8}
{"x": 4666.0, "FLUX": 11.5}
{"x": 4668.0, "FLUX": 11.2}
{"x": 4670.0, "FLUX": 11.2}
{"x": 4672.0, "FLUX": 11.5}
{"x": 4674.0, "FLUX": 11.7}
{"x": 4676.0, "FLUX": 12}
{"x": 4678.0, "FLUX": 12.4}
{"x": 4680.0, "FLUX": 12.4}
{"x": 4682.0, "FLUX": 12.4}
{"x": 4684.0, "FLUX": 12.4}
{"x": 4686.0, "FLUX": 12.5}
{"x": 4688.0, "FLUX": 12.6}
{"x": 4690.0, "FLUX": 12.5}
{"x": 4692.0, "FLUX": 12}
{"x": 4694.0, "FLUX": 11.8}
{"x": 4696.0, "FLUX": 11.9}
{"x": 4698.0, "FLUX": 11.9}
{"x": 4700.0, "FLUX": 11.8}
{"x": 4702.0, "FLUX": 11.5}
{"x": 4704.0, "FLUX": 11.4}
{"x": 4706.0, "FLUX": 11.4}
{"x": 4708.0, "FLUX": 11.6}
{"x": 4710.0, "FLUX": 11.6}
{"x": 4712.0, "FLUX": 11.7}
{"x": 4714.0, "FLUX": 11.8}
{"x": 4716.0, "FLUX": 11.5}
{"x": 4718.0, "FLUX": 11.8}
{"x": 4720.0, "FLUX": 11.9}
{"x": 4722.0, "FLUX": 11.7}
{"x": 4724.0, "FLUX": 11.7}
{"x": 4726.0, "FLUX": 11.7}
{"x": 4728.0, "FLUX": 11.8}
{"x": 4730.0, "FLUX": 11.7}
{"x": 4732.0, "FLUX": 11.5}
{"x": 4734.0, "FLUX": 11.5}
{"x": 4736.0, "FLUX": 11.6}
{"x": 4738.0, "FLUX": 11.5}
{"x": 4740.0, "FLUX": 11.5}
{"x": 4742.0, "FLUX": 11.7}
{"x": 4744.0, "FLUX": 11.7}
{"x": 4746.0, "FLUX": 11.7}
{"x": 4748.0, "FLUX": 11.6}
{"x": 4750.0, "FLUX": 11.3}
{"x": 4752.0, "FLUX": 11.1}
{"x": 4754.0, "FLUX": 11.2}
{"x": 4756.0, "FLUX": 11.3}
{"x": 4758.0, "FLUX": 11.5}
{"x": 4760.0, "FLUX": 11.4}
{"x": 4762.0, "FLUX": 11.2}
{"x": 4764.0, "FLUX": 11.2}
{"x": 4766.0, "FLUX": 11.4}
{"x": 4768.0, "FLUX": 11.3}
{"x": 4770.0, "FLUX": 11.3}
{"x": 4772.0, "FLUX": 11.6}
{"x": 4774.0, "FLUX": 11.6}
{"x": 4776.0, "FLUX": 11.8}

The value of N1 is 11.4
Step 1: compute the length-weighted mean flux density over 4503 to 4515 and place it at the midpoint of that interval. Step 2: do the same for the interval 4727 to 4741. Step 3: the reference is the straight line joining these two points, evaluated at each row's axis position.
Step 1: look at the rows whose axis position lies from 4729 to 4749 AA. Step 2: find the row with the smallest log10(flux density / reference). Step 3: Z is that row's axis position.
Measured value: 4732.0 AA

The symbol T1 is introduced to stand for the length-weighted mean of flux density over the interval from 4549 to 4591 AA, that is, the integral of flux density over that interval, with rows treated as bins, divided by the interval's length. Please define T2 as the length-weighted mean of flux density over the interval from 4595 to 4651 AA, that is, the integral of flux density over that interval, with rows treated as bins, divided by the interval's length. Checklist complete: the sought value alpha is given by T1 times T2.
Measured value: 137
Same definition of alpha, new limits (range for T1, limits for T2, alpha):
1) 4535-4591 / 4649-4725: 137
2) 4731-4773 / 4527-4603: 132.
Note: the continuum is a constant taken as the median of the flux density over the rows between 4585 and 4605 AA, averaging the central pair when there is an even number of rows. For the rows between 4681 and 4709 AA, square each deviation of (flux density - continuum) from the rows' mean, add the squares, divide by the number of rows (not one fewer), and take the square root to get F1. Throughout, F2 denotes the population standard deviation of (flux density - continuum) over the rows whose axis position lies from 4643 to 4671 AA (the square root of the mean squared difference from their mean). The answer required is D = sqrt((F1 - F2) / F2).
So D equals 0.6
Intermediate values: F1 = 0.41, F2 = 0.31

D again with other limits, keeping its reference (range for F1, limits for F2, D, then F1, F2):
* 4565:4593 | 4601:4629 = 0.7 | 0.41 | 0.27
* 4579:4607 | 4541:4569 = 0.8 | 0.35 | 0.22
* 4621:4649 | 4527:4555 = 1.1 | 0.35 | 0.16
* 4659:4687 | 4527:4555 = 1.4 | 0.45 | 0.16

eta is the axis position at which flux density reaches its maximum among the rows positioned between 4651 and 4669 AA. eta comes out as 4654.0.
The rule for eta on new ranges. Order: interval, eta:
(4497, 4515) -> 4510.0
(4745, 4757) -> 4746.0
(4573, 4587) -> 4586.0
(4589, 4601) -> 4590.0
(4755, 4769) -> 4758.0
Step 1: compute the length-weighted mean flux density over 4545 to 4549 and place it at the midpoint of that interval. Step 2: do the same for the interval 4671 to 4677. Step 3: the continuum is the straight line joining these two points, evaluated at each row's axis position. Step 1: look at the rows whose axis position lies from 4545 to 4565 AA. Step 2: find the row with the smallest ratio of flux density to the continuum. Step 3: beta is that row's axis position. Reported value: 4554.0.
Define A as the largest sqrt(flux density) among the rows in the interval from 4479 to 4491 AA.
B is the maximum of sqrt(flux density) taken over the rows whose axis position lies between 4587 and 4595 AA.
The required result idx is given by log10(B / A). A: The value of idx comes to 0.016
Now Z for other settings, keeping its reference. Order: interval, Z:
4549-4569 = 4552.0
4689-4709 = 4704.0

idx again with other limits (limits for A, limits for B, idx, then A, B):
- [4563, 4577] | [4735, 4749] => -0.002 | 3.44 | 3.42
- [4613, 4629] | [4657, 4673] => -0.005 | 3.52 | 3.48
